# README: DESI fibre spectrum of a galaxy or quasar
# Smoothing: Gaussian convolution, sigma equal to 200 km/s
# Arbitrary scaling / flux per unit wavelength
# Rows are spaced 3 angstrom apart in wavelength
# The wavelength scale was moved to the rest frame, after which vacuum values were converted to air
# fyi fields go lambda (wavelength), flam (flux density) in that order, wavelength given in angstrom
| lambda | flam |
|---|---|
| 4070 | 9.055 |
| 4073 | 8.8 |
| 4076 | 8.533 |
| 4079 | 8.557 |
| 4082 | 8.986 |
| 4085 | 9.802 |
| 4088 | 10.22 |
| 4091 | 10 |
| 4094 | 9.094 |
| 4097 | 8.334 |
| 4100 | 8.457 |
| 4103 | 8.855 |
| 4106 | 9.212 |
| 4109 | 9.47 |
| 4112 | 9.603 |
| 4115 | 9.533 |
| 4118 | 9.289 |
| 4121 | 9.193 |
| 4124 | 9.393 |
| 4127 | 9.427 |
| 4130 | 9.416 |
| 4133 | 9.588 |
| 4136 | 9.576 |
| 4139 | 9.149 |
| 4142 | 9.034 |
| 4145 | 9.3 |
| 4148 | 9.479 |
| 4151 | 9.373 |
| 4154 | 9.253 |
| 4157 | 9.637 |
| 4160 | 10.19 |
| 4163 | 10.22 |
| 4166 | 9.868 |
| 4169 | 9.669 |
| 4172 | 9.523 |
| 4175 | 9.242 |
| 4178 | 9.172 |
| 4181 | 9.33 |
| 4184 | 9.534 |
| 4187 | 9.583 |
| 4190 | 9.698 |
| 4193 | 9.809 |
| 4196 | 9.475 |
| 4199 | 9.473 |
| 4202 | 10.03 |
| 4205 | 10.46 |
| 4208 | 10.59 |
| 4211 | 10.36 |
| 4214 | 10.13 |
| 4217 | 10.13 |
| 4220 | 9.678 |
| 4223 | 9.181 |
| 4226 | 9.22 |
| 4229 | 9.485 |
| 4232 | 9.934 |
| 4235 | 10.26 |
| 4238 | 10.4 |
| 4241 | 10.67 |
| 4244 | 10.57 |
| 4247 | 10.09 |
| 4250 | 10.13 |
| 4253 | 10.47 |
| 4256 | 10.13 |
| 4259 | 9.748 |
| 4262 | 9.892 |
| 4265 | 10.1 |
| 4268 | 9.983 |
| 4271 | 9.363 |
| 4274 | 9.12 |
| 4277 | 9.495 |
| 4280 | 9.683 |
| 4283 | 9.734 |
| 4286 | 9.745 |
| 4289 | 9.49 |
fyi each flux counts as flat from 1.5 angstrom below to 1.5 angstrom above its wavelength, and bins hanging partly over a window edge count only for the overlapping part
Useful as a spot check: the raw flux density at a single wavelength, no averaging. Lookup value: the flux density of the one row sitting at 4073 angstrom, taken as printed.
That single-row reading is 8.8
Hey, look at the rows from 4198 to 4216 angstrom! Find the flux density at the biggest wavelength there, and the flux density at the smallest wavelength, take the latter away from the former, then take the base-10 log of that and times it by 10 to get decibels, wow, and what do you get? -1.8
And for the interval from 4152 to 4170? -3.8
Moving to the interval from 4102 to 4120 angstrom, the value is -3.6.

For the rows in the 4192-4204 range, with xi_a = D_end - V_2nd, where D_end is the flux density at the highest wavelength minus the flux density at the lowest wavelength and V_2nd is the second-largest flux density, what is -9.6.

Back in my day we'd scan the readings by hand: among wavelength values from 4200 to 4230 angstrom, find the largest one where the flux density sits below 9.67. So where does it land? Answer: 4229 angstrom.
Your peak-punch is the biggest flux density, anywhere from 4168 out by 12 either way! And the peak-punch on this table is 10.22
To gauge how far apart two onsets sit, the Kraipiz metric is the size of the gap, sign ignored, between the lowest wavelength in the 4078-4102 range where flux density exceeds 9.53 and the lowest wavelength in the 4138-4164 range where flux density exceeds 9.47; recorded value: 63 angstrom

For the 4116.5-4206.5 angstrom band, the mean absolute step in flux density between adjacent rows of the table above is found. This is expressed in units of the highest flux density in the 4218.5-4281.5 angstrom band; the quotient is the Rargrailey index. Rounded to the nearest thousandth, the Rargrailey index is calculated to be 0.018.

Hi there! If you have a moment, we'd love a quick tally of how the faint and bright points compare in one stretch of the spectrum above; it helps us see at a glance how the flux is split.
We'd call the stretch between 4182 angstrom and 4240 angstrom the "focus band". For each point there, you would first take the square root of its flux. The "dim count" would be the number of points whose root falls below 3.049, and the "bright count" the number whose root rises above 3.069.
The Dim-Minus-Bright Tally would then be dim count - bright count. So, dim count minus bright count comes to -15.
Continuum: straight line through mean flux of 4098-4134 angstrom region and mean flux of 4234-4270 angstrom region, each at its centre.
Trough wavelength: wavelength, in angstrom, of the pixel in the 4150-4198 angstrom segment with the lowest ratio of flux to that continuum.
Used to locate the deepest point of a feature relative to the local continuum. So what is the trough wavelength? 4178 angstrom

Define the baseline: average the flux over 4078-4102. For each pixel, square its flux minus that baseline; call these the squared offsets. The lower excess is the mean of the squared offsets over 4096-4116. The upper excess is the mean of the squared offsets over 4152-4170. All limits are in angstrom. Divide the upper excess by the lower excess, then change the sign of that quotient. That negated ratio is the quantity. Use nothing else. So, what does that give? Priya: -2.0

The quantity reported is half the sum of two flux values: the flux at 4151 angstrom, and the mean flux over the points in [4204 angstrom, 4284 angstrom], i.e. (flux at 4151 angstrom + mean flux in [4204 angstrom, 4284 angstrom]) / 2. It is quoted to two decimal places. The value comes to 9.67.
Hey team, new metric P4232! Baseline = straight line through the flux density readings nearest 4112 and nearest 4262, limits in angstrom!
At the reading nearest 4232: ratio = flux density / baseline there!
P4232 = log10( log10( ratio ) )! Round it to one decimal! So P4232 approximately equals -2.4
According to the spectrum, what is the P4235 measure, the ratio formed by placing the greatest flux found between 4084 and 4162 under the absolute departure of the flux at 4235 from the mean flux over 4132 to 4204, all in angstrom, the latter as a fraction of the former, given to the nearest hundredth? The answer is 0.07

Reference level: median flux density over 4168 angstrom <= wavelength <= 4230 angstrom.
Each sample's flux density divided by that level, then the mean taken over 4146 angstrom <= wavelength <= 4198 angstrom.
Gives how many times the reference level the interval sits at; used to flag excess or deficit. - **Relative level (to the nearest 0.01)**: 1.00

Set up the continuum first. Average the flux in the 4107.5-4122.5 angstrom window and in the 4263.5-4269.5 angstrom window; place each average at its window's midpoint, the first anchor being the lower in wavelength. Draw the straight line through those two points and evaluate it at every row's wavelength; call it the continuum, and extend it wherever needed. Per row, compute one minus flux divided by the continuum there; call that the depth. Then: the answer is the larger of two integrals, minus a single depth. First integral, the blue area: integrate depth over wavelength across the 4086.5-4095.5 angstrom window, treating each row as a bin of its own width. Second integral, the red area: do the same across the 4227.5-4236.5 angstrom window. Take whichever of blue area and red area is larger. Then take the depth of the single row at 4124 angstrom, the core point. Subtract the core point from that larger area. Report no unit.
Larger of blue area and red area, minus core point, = 0.0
